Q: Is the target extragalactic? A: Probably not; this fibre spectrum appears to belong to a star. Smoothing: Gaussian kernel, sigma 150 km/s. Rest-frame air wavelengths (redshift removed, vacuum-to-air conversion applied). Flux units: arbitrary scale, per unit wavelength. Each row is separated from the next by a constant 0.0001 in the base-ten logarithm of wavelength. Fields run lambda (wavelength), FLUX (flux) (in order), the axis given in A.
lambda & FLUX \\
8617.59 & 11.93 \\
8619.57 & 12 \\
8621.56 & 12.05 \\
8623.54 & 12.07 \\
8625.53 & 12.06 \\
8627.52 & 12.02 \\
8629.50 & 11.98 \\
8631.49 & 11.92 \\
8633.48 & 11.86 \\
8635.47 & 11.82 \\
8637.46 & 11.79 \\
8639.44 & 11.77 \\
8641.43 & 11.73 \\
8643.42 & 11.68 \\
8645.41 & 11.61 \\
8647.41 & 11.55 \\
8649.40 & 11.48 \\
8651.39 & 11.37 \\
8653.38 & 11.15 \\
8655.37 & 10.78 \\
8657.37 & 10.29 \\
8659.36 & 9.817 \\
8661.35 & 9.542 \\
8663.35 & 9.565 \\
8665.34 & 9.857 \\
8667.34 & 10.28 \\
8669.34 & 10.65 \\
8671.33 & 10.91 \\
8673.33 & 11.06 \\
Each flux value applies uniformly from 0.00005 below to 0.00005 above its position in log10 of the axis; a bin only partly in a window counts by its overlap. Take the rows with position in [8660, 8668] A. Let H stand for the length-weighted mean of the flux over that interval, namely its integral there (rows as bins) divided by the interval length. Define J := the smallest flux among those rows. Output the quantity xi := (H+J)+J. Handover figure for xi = 28.9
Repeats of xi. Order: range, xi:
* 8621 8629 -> 36.1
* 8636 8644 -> 35.1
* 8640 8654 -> 33.8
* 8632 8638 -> 35.4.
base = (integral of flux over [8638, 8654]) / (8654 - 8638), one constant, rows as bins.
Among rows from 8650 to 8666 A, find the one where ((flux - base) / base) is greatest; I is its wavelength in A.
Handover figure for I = 8651.39 A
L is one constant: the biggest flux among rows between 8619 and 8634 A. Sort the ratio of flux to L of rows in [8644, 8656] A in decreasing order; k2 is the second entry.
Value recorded 0.96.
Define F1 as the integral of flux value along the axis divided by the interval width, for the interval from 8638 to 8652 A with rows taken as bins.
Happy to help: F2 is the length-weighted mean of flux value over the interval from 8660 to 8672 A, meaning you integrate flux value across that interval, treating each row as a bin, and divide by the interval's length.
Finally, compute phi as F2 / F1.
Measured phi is 0.87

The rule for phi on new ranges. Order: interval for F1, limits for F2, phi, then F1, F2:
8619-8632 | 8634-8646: 0.98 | 12.0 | 11.7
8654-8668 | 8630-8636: 1.18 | 10.0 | 11.9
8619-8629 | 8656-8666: 0.82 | 12.0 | 9.8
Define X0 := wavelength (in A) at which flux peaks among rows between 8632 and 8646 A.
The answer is 8633.48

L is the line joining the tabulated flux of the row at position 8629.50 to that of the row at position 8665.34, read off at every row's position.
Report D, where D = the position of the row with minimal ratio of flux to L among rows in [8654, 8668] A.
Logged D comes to 8661.35 A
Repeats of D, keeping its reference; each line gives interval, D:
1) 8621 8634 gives 8621.56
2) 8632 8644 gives 8633.48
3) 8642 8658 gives 8657.37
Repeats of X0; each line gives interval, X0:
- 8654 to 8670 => 8655.37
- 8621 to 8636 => 8623.54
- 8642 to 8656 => 8643.42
